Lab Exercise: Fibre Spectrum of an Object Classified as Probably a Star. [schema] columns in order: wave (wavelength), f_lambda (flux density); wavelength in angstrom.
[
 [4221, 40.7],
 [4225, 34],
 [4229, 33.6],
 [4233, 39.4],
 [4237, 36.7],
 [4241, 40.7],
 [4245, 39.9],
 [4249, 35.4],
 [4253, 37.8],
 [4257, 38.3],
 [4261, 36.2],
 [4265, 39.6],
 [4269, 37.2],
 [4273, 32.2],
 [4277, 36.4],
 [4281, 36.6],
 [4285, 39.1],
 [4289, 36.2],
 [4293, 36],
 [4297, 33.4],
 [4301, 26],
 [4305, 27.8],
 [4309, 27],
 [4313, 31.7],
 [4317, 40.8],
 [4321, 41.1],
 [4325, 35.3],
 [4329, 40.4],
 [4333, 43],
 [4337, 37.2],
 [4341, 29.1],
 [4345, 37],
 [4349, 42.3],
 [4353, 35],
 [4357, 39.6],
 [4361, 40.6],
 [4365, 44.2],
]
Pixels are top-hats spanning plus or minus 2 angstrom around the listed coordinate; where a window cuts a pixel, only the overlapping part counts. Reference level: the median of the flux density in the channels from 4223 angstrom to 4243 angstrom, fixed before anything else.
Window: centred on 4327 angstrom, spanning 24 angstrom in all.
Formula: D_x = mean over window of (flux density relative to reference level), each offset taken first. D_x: 2.9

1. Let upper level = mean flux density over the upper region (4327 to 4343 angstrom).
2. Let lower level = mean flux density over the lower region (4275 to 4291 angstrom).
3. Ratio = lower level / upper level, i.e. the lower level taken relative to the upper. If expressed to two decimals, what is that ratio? 0.99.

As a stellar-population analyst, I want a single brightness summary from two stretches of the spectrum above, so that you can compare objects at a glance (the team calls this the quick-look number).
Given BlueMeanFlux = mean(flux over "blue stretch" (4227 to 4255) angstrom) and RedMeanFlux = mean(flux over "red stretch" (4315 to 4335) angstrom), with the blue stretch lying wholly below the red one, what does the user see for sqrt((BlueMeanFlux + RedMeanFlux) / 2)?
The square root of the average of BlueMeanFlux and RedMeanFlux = 6.24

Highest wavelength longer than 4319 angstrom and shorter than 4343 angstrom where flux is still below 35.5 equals 4341 angstrom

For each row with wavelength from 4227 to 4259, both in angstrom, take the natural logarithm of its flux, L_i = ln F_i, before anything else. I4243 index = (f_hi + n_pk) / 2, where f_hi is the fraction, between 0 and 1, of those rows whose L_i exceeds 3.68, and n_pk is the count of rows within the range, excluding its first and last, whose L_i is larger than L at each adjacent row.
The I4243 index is 1.1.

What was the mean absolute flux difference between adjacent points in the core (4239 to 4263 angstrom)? 2.1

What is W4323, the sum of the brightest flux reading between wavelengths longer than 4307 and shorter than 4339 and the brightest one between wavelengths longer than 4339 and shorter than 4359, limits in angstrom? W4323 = 85.3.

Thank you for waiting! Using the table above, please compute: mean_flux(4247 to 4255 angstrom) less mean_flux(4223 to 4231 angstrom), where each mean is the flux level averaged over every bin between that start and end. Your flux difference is 2.8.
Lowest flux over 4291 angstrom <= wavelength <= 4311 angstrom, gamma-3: 26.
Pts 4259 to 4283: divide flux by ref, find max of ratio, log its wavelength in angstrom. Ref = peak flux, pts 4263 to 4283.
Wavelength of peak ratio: 4265 angstrom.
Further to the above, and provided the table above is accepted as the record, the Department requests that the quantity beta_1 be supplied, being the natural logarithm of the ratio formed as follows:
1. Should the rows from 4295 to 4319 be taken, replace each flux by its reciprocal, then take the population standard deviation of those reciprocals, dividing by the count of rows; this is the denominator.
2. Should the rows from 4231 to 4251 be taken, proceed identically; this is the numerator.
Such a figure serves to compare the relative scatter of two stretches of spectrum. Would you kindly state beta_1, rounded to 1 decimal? -1.2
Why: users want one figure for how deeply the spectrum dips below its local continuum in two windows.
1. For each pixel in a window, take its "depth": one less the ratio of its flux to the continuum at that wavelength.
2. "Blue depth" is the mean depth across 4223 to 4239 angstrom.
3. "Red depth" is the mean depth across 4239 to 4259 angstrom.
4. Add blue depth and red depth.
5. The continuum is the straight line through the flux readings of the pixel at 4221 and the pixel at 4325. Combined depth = 0.13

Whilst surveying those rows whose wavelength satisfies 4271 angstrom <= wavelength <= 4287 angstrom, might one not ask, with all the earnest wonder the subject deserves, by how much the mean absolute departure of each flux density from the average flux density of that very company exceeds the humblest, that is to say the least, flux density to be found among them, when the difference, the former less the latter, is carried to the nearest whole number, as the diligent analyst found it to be -30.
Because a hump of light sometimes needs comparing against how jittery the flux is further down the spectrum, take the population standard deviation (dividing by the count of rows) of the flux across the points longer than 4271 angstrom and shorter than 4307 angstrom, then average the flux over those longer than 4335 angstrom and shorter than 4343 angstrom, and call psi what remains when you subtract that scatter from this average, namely 29.0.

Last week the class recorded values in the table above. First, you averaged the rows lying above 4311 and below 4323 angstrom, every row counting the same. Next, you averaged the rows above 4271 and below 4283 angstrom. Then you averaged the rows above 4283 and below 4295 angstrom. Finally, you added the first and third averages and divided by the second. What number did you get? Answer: 2.14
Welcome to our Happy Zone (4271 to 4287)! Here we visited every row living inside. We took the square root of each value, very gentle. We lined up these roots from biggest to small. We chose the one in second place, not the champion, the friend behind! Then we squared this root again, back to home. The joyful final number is 36.6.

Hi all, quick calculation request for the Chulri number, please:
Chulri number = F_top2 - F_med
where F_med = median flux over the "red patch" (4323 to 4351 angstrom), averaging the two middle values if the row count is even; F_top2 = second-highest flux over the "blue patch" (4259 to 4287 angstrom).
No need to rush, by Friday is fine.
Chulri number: 1.9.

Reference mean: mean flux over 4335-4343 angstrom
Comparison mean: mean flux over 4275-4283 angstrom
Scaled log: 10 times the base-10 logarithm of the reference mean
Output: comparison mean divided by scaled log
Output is 2.40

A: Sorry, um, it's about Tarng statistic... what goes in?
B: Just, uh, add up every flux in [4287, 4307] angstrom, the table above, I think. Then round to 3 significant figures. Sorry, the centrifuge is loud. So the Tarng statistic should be 159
